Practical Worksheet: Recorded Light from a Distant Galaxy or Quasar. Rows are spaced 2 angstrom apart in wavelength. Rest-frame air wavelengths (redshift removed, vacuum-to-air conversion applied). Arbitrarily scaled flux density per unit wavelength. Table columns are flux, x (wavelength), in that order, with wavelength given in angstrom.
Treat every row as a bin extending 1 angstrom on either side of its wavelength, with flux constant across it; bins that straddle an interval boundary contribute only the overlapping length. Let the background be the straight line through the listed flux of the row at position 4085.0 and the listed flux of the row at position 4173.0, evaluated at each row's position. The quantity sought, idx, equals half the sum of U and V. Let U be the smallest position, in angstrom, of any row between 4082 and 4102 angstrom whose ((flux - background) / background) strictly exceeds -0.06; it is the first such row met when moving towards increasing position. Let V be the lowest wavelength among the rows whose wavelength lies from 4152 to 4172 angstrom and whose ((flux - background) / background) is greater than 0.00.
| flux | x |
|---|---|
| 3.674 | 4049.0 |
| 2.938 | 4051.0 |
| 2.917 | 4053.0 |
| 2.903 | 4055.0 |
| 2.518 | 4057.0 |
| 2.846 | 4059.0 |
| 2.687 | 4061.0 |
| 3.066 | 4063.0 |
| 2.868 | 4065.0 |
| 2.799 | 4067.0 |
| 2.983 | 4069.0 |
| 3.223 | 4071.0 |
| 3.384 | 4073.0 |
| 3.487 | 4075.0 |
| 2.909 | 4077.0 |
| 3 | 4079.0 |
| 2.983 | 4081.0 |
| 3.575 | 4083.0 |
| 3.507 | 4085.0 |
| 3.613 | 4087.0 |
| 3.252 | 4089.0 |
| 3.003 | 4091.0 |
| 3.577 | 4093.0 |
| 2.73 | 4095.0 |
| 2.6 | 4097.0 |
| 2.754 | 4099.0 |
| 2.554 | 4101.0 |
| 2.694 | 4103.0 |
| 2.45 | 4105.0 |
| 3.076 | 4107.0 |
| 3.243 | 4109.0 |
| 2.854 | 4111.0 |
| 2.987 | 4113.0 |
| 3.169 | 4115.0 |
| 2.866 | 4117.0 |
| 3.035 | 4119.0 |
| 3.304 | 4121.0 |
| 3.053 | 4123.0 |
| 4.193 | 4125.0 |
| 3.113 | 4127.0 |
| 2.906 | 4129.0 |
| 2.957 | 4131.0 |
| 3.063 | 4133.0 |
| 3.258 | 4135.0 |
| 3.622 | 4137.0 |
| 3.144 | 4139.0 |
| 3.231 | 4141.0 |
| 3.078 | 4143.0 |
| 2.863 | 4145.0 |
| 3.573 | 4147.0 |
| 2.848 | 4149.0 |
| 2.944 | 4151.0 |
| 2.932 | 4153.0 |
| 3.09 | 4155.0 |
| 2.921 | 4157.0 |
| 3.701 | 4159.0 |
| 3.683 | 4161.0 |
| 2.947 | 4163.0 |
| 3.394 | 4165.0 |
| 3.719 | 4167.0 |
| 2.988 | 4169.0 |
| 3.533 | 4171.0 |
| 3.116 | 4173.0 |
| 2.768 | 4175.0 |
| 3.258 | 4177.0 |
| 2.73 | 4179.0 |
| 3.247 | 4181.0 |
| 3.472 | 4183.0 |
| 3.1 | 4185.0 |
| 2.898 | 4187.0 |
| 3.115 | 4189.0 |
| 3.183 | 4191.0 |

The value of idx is 4121 angstrom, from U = 4083.0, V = 4159.0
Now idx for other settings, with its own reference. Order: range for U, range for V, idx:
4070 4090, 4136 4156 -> 4105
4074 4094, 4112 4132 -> 4100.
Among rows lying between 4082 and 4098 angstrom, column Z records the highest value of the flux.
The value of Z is 3.613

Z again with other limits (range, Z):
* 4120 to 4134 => 4.193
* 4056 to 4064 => 3.066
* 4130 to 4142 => 3.622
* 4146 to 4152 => 3.573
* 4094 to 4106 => 2.754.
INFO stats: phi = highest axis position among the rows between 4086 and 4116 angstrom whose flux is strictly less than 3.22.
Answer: 4115.0 angstrom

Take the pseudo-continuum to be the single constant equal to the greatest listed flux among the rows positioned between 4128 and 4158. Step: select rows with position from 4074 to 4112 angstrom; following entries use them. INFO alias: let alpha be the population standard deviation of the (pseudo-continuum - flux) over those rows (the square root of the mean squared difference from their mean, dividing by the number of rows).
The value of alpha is 0.37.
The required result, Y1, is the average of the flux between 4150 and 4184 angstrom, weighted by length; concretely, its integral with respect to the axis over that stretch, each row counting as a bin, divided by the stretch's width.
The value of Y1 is 3.20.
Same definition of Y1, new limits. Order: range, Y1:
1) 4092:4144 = 3.06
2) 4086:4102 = 3.01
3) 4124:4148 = 3.25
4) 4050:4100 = 3.04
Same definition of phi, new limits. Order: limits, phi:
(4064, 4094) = 4091.0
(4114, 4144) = 4143.0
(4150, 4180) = 4179.0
